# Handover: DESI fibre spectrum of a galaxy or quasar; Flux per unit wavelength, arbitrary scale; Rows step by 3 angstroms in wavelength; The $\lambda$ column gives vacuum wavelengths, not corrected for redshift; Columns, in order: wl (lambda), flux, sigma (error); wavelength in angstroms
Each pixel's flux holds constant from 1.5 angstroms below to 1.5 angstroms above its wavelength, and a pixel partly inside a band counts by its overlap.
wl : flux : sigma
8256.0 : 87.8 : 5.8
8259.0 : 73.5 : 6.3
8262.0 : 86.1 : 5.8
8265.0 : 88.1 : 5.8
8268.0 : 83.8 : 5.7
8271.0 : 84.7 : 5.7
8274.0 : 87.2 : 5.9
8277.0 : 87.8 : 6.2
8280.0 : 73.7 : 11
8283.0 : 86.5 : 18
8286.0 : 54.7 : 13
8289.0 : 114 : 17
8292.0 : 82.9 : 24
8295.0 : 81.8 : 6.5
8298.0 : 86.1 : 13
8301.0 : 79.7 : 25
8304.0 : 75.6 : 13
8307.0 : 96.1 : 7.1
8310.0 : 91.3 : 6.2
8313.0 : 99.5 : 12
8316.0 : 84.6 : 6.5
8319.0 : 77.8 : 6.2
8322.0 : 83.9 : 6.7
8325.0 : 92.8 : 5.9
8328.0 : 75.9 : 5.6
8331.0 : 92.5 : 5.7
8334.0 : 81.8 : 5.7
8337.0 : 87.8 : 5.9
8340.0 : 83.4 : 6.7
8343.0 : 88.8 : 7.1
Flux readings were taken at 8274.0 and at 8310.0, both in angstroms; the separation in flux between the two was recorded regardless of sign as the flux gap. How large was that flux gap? 4.1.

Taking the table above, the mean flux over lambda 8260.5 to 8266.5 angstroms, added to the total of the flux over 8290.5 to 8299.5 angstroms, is 338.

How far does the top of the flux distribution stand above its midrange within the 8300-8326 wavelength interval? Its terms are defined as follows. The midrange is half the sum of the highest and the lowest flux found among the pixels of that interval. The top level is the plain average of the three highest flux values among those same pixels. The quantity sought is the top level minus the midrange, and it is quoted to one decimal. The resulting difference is 8.6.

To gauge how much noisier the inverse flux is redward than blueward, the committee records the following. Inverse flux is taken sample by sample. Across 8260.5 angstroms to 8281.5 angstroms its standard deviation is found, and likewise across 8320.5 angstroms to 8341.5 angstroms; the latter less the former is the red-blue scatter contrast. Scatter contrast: 0.0001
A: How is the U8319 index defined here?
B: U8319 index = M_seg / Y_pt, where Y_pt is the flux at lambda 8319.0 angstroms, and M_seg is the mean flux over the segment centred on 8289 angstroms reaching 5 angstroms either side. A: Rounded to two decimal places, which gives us 1.08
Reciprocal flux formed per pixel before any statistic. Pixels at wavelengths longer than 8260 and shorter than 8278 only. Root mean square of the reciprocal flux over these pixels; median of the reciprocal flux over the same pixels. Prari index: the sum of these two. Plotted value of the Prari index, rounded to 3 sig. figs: 0.0231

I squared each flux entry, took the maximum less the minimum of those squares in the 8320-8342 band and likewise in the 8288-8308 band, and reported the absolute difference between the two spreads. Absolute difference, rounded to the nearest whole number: 4430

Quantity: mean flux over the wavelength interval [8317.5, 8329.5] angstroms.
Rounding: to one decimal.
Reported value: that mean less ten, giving 72.6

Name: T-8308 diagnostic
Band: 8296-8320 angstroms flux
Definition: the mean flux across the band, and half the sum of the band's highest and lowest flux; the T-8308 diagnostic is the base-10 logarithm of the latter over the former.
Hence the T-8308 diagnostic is 0.006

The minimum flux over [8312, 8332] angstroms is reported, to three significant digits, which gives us 75.9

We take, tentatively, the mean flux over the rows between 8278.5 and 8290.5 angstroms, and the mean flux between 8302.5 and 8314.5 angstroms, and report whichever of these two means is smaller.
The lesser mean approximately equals 82.2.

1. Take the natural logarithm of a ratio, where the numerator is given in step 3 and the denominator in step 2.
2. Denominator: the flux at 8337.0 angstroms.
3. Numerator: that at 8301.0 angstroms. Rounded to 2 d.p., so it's -0.10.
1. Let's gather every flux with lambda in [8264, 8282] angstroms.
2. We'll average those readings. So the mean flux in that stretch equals 84.2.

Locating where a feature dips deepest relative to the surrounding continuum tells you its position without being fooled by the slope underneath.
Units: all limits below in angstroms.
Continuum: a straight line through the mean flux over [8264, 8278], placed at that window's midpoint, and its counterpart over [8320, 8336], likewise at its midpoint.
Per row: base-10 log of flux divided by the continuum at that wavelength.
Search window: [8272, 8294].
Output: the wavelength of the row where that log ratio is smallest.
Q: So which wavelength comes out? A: 8286.0 angstroms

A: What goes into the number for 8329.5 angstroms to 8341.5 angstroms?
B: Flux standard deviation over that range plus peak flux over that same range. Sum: 97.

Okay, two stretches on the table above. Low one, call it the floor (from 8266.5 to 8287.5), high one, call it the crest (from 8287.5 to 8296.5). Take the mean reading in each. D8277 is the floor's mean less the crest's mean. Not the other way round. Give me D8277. -13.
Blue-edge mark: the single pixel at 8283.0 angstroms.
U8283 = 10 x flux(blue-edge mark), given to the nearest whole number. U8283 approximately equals 865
